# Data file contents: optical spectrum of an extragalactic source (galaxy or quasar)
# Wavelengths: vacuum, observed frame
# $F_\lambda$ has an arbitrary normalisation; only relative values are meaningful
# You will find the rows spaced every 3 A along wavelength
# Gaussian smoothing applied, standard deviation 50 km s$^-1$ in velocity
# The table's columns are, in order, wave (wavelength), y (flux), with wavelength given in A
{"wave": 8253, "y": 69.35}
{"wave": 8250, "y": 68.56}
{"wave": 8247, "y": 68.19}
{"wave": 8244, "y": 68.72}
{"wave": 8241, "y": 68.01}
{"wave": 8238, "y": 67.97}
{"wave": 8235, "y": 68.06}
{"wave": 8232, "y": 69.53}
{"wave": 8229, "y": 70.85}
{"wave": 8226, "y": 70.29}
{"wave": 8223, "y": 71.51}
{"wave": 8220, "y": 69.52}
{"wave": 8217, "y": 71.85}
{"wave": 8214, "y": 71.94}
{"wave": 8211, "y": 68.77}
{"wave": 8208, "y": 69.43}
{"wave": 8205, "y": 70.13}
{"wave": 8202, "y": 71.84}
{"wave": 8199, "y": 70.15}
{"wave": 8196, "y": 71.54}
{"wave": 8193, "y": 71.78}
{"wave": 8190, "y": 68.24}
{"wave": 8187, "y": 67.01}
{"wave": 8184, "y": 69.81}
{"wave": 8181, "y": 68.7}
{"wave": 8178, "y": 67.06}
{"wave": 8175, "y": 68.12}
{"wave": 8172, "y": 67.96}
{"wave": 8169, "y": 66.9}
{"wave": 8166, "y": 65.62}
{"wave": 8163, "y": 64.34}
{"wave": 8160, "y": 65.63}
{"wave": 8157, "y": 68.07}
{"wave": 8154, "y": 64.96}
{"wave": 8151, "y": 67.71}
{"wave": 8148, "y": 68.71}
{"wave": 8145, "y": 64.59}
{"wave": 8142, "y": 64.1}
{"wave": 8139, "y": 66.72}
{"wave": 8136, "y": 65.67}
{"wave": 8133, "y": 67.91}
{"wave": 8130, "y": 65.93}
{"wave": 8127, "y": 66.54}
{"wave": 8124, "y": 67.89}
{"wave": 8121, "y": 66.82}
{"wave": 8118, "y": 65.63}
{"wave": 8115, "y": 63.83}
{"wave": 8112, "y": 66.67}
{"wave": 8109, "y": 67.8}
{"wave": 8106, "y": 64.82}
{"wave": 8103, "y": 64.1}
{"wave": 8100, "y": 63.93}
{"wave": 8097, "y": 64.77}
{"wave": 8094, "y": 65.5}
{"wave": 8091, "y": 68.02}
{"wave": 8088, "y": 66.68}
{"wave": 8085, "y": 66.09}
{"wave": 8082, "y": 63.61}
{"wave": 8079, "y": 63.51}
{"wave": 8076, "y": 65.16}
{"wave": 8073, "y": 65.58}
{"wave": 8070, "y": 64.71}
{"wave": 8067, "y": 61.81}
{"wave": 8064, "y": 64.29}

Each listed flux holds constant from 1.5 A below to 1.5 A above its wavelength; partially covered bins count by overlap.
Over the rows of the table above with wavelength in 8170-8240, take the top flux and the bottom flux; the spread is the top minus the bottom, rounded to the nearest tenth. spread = 4.9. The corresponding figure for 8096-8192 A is 6.0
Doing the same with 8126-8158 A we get 4.6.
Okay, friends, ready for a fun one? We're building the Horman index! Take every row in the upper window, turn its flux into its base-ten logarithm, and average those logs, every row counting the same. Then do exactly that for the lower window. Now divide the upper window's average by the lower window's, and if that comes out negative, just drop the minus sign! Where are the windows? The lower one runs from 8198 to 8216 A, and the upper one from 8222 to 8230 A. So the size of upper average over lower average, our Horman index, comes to 1.00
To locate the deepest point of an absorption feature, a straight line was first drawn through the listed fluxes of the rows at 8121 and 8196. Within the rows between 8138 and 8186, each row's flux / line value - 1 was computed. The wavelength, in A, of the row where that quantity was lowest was 8163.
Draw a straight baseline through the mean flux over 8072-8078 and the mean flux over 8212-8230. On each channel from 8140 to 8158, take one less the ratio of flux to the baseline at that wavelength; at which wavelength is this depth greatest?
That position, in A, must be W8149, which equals 8142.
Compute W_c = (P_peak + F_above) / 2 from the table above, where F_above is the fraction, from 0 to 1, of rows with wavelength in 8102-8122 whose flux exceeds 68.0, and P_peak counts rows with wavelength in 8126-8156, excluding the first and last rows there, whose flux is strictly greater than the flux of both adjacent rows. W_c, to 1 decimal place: 1.5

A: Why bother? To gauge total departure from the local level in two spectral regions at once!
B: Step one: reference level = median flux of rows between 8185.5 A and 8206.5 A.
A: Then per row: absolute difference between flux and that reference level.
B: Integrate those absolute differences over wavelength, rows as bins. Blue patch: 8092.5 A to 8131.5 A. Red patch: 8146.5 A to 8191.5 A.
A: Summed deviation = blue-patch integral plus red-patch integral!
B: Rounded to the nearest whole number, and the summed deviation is 303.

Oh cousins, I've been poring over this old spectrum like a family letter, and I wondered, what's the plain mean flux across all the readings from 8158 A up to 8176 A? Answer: 66.4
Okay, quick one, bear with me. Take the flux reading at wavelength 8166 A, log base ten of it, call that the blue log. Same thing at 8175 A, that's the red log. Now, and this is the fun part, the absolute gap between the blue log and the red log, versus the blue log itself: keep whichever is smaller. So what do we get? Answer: 0.016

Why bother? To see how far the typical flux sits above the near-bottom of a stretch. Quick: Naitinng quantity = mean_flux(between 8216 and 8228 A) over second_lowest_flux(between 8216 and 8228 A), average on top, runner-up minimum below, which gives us 1.007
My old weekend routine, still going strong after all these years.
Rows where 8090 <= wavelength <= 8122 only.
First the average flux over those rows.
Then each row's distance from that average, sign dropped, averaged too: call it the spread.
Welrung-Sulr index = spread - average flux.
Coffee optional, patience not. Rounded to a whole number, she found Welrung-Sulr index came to -64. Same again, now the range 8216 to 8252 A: -68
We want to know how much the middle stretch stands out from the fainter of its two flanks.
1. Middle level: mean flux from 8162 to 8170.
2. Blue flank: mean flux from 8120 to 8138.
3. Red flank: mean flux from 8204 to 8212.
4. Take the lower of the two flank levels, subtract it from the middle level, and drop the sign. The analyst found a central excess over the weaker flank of 1.2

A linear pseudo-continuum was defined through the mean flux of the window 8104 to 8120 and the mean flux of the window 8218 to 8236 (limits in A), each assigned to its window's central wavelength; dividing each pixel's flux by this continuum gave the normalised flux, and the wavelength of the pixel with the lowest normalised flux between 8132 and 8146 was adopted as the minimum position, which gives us 8142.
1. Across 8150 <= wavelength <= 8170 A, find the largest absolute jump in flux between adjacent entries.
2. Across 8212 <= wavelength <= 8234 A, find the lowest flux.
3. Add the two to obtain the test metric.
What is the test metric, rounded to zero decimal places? 73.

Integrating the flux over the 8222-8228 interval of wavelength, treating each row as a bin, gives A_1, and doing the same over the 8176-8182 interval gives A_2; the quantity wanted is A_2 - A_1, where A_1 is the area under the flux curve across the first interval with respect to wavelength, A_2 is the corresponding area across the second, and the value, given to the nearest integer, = -18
